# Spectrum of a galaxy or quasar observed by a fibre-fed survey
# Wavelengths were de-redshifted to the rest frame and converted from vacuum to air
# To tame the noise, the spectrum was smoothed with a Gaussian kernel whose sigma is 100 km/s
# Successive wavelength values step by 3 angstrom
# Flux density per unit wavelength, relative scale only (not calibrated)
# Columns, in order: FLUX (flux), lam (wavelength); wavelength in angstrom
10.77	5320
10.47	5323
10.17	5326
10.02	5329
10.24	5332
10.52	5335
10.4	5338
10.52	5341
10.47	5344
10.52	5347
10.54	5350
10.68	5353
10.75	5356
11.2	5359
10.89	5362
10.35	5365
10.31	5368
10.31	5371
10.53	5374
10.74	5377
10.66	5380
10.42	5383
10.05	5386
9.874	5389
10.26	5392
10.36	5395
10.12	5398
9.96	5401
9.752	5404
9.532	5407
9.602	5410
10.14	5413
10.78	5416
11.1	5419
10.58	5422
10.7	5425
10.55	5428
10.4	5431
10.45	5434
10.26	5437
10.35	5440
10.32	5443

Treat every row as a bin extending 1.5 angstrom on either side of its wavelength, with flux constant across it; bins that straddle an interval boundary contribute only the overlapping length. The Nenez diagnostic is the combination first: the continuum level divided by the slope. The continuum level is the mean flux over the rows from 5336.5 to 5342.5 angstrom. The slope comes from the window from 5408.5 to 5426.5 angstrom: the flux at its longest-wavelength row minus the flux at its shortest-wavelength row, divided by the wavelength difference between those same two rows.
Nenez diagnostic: 143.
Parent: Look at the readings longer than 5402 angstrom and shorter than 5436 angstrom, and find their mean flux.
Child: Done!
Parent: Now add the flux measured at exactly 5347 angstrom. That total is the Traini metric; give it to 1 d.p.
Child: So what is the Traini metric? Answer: 20.8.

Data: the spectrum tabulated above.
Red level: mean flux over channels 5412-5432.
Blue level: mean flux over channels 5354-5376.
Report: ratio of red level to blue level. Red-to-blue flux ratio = 1.00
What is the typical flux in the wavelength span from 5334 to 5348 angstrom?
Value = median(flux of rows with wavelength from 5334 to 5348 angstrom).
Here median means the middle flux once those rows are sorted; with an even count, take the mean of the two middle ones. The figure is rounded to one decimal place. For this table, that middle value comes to 10.5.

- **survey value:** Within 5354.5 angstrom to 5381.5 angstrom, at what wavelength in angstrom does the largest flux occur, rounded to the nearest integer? 5359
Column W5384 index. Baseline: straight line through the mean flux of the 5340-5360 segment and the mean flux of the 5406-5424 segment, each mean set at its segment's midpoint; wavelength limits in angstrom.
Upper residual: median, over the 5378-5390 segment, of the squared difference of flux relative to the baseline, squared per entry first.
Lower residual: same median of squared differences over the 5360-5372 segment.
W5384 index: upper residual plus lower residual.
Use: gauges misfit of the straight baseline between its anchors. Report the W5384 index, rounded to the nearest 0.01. 0.16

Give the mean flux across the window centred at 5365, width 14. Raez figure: 10.6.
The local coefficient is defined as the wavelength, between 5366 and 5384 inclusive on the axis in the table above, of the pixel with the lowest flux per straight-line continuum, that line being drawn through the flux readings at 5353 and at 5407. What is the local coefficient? 5368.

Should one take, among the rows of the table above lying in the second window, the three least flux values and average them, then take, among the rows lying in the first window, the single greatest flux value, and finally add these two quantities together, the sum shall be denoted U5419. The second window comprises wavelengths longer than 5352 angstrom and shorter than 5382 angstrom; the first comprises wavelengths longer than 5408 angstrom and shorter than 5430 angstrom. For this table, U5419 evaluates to 21.4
